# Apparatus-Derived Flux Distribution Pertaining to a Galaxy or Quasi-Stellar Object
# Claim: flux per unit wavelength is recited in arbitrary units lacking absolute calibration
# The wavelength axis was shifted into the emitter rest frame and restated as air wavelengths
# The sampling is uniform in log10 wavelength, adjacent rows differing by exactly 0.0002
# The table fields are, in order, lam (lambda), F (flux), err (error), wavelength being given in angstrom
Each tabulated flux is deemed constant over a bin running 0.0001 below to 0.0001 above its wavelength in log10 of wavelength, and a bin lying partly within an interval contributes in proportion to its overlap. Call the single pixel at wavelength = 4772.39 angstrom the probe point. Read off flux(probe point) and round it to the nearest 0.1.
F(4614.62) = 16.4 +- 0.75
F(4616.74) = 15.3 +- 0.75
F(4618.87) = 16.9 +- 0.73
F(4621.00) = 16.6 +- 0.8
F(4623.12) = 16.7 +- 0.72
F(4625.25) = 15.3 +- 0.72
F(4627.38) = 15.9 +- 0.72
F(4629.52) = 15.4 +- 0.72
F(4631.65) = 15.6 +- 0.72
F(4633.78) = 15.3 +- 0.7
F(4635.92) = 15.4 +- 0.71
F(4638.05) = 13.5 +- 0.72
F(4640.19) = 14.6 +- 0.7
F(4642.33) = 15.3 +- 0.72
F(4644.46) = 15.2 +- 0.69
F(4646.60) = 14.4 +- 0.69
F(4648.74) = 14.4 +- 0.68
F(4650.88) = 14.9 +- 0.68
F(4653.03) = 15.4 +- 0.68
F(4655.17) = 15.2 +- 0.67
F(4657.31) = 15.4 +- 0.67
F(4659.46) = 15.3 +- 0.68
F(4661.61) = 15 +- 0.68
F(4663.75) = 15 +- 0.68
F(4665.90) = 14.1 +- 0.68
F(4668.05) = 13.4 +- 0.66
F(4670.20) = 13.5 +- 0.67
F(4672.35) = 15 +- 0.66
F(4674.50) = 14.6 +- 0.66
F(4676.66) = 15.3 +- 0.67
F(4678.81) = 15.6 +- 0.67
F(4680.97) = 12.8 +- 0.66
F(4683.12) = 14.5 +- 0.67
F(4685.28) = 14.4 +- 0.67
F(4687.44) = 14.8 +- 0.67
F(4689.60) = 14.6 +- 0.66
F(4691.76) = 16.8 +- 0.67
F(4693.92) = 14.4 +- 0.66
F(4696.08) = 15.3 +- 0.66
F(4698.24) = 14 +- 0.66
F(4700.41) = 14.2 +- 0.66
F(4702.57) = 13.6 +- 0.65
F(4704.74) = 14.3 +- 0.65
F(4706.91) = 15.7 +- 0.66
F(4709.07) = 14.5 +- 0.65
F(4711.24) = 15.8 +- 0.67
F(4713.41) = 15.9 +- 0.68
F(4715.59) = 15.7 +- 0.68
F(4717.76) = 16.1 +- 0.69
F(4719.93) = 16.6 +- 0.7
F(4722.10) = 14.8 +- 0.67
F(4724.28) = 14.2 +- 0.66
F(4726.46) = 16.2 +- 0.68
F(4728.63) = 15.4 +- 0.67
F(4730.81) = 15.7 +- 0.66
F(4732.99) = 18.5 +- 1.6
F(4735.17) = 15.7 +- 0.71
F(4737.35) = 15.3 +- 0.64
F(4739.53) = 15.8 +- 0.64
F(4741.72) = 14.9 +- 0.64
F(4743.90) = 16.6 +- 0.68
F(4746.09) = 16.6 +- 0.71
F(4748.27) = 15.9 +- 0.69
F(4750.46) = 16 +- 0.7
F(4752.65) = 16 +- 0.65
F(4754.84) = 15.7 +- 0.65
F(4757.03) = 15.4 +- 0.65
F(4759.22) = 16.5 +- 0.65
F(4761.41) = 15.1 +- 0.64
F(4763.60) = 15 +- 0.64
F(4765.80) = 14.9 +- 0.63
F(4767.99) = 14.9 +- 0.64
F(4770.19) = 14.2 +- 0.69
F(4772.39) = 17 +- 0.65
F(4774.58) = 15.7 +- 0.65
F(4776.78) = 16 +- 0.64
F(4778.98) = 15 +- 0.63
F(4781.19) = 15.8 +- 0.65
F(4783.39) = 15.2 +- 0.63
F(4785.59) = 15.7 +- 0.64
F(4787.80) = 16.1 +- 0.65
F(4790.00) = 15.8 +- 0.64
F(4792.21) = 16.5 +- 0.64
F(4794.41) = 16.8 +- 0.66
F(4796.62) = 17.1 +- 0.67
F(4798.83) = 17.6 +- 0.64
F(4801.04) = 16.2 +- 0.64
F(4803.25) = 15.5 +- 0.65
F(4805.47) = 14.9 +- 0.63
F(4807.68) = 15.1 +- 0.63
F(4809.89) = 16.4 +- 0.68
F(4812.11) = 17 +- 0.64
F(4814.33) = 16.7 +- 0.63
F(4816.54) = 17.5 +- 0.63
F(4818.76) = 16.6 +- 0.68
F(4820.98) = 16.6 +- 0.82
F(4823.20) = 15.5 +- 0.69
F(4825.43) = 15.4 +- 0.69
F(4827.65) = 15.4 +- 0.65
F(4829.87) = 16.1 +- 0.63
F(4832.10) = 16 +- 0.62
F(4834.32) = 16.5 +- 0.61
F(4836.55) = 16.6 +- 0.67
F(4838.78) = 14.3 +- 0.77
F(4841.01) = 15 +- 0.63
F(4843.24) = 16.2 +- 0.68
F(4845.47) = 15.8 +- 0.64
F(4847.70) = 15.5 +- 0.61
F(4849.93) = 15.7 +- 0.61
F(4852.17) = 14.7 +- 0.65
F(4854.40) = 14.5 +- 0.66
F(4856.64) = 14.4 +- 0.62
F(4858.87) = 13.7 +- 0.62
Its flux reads 17.0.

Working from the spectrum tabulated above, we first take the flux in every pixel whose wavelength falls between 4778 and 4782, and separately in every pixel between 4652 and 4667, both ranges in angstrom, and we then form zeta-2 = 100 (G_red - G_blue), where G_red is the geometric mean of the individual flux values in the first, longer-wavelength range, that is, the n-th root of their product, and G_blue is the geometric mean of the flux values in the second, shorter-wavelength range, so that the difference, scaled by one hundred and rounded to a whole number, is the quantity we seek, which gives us 34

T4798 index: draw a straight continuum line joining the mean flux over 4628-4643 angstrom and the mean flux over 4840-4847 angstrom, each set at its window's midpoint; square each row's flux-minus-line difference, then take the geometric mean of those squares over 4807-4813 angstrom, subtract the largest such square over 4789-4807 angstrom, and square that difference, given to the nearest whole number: 13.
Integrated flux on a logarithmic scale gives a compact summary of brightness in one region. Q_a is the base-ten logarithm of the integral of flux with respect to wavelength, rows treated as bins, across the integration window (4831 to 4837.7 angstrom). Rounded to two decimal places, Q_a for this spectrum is 2.04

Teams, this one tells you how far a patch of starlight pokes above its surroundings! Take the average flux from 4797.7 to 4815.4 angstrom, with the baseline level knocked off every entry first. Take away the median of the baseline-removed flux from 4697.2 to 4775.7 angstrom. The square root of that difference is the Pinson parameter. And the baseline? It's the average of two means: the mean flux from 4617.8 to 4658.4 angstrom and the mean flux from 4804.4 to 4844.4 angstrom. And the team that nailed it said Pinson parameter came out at 0.7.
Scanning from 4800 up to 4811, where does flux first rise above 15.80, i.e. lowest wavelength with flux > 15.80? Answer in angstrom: 4801.04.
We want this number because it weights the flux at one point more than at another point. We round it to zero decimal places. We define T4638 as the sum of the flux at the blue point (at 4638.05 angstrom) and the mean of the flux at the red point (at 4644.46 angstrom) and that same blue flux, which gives 28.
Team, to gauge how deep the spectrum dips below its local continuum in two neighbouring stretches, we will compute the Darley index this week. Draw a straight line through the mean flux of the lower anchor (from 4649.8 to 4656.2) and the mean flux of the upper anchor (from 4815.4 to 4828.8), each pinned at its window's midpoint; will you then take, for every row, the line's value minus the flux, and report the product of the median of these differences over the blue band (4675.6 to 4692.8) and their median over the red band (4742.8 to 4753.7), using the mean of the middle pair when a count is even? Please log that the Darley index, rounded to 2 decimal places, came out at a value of -0.17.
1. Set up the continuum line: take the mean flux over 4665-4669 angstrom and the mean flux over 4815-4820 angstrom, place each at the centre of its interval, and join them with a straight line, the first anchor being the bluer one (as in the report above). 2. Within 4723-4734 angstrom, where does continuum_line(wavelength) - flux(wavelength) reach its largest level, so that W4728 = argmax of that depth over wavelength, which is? 4724.28 angstrom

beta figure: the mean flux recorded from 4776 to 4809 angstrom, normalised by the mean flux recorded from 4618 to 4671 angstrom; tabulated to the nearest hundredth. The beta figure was 1.06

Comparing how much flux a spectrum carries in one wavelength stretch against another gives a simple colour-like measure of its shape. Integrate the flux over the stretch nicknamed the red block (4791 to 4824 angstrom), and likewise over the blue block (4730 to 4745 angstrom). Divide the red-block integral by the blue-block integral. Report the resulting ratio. 2.2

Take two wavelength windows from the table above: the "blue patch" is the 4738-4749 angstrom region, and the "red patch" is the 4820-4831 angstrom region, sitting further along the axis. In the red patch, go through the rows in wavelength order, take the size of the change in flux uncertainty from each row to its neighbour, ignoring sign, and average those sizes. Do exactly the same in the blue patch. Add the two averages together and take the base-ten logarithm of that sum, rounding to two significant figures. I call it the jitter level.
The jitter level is -1.2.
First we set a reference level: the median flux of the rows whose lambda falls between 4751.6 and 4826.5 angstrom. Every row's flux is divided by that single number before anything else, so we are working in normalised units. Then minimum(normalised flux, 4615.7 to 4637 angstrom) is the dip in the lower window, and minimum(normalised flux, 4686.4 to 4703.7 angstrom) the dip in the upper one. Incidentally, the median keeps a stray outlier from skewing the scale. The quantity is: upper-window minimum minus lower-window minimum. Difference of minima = -0.108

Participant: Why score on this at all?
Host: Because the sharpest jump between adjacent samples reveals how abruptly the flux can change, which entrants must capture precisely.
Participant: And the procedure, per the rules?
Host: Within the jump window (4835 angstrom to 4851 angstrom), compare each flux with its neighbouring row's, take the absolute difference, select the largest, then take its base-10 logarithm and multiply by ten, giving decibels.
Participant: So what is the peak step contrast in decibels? 3.6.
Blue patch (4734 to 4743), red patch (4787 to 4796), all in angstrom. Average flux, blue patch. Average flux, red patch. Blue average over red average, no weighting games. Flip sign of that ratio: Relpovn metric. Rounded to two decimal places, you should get -0.95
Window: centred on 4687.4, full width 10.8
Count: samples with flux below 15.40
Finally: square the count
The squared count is 16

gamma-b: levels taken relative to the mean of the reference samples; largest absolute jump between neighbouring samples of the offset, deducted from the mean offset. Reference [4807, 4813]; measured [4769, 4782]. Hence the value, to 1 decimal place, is -3.4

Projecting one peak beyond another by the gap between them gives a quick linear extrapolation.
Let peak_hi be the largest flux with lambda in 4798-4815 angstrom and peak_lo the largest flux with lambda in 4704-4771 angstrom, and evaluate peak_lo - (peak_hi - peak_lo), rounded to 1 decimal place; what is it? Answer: 19.4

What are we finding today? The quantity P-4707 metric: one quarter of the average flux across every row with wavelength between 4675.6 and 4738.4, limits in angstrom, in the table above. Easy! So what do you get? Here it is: 3.80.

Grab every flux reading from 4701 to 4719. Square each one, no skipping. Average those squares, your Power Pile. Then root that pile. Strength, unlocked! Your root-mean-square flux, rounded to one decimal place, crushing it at 15.2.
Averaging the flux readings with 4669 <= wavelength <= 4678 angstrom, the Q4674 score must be 14.6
